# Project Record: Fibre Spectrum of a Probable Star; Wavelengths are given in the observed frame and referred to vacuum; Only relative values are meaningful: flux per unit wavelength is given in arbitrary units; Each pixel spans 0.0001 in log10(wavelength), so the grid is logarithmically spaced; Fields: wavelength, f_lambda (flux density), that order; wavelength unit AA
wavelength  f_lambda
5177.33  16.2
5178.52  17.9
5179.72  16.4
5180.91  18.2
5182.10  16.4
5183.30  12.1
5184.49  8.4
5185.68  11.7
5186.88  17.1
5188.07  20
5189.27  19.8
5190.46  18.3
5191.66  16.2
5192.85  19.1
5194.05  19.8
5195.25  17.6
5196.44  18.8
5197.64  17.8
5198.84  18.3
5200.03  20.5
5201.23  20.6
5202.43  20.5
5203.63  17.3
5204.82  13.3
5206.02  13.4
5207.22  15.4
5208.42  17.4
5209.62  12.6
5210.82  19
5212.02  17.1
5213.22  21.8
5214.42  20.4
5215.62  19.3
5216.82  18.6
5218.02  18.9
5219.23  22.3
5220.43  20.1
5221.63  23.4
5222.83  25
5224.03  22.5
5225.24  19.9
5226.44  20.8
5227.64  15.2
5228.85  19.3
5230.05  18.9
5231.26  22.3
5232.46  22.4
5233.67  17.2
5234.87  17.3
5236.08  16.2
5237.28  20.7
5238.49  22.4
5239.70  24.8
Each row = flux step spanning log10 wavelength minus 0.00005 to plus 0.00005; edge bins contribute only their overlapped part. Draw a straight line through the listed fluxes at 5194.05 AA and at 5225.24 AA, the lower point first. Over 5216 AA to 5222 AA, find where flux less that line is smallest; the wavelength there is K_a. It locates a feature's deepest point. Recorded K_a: 5216.82 AA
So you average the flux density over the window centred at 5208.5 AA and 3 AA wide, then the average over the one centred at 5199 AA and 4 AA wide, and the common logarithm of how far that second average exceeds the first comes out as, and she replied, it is 0.57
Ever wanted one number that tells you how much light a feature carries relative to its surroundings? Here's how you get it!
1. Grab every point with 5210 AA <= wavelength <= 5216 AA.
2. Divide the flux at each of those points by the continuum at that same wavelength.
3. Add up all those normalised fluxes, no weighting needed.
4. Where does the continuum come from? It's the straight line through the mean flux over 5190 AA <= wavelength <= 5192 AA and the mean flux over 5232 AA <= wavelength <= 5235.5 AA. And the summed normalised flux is 5.4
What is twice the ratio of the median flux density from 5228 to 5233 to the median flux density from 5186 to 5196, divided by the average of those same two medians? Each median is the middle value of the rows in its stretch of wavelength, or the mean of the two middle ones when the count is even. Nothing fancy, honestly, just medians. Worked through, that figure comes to 0.113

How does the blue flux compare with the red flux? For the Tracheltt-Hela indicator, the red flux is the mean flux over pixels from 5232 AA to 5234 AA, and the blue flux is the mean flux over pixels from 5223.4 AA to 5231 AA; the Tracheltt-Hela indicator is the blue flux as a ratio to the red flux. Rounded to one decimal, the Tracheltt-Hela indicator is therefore 1.0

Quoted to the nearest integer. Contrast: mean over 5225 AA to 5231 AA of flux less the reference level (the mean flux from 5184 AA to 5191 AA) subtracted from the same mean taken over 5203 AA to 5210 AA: -4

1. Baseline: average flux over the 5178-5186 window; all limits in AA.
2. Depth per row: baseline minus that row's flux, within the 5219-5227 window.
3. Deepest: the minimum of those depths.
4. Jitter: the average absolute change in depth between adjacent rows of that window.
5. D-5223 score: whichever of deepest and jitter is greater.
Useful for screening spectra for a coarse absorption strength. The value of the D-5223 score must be 2.2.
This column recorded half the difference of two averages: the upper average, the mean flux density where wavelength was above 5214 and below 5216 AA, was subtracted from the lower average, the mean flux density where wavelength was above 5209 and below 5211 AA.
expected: -2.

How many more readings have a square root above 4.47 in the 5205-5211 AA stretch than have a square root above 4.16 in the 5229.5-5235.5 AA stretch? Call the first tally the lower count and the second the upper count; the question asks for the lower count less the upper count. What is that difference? -3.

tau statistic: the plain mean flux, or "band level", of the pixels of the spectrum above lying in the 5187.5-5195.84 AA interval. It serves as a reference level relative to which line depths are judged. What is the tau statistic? 18.7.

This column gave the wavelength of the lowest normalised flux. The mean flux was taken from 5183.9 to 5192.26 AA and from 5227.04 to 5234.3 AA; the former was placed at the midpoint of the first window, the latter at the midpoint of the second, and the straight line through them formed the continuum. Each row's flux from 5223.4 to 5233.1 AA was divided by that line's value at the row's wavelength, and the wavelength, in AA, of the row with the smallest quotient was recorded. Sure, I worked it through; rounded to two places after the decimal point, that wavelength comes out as 5227.64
